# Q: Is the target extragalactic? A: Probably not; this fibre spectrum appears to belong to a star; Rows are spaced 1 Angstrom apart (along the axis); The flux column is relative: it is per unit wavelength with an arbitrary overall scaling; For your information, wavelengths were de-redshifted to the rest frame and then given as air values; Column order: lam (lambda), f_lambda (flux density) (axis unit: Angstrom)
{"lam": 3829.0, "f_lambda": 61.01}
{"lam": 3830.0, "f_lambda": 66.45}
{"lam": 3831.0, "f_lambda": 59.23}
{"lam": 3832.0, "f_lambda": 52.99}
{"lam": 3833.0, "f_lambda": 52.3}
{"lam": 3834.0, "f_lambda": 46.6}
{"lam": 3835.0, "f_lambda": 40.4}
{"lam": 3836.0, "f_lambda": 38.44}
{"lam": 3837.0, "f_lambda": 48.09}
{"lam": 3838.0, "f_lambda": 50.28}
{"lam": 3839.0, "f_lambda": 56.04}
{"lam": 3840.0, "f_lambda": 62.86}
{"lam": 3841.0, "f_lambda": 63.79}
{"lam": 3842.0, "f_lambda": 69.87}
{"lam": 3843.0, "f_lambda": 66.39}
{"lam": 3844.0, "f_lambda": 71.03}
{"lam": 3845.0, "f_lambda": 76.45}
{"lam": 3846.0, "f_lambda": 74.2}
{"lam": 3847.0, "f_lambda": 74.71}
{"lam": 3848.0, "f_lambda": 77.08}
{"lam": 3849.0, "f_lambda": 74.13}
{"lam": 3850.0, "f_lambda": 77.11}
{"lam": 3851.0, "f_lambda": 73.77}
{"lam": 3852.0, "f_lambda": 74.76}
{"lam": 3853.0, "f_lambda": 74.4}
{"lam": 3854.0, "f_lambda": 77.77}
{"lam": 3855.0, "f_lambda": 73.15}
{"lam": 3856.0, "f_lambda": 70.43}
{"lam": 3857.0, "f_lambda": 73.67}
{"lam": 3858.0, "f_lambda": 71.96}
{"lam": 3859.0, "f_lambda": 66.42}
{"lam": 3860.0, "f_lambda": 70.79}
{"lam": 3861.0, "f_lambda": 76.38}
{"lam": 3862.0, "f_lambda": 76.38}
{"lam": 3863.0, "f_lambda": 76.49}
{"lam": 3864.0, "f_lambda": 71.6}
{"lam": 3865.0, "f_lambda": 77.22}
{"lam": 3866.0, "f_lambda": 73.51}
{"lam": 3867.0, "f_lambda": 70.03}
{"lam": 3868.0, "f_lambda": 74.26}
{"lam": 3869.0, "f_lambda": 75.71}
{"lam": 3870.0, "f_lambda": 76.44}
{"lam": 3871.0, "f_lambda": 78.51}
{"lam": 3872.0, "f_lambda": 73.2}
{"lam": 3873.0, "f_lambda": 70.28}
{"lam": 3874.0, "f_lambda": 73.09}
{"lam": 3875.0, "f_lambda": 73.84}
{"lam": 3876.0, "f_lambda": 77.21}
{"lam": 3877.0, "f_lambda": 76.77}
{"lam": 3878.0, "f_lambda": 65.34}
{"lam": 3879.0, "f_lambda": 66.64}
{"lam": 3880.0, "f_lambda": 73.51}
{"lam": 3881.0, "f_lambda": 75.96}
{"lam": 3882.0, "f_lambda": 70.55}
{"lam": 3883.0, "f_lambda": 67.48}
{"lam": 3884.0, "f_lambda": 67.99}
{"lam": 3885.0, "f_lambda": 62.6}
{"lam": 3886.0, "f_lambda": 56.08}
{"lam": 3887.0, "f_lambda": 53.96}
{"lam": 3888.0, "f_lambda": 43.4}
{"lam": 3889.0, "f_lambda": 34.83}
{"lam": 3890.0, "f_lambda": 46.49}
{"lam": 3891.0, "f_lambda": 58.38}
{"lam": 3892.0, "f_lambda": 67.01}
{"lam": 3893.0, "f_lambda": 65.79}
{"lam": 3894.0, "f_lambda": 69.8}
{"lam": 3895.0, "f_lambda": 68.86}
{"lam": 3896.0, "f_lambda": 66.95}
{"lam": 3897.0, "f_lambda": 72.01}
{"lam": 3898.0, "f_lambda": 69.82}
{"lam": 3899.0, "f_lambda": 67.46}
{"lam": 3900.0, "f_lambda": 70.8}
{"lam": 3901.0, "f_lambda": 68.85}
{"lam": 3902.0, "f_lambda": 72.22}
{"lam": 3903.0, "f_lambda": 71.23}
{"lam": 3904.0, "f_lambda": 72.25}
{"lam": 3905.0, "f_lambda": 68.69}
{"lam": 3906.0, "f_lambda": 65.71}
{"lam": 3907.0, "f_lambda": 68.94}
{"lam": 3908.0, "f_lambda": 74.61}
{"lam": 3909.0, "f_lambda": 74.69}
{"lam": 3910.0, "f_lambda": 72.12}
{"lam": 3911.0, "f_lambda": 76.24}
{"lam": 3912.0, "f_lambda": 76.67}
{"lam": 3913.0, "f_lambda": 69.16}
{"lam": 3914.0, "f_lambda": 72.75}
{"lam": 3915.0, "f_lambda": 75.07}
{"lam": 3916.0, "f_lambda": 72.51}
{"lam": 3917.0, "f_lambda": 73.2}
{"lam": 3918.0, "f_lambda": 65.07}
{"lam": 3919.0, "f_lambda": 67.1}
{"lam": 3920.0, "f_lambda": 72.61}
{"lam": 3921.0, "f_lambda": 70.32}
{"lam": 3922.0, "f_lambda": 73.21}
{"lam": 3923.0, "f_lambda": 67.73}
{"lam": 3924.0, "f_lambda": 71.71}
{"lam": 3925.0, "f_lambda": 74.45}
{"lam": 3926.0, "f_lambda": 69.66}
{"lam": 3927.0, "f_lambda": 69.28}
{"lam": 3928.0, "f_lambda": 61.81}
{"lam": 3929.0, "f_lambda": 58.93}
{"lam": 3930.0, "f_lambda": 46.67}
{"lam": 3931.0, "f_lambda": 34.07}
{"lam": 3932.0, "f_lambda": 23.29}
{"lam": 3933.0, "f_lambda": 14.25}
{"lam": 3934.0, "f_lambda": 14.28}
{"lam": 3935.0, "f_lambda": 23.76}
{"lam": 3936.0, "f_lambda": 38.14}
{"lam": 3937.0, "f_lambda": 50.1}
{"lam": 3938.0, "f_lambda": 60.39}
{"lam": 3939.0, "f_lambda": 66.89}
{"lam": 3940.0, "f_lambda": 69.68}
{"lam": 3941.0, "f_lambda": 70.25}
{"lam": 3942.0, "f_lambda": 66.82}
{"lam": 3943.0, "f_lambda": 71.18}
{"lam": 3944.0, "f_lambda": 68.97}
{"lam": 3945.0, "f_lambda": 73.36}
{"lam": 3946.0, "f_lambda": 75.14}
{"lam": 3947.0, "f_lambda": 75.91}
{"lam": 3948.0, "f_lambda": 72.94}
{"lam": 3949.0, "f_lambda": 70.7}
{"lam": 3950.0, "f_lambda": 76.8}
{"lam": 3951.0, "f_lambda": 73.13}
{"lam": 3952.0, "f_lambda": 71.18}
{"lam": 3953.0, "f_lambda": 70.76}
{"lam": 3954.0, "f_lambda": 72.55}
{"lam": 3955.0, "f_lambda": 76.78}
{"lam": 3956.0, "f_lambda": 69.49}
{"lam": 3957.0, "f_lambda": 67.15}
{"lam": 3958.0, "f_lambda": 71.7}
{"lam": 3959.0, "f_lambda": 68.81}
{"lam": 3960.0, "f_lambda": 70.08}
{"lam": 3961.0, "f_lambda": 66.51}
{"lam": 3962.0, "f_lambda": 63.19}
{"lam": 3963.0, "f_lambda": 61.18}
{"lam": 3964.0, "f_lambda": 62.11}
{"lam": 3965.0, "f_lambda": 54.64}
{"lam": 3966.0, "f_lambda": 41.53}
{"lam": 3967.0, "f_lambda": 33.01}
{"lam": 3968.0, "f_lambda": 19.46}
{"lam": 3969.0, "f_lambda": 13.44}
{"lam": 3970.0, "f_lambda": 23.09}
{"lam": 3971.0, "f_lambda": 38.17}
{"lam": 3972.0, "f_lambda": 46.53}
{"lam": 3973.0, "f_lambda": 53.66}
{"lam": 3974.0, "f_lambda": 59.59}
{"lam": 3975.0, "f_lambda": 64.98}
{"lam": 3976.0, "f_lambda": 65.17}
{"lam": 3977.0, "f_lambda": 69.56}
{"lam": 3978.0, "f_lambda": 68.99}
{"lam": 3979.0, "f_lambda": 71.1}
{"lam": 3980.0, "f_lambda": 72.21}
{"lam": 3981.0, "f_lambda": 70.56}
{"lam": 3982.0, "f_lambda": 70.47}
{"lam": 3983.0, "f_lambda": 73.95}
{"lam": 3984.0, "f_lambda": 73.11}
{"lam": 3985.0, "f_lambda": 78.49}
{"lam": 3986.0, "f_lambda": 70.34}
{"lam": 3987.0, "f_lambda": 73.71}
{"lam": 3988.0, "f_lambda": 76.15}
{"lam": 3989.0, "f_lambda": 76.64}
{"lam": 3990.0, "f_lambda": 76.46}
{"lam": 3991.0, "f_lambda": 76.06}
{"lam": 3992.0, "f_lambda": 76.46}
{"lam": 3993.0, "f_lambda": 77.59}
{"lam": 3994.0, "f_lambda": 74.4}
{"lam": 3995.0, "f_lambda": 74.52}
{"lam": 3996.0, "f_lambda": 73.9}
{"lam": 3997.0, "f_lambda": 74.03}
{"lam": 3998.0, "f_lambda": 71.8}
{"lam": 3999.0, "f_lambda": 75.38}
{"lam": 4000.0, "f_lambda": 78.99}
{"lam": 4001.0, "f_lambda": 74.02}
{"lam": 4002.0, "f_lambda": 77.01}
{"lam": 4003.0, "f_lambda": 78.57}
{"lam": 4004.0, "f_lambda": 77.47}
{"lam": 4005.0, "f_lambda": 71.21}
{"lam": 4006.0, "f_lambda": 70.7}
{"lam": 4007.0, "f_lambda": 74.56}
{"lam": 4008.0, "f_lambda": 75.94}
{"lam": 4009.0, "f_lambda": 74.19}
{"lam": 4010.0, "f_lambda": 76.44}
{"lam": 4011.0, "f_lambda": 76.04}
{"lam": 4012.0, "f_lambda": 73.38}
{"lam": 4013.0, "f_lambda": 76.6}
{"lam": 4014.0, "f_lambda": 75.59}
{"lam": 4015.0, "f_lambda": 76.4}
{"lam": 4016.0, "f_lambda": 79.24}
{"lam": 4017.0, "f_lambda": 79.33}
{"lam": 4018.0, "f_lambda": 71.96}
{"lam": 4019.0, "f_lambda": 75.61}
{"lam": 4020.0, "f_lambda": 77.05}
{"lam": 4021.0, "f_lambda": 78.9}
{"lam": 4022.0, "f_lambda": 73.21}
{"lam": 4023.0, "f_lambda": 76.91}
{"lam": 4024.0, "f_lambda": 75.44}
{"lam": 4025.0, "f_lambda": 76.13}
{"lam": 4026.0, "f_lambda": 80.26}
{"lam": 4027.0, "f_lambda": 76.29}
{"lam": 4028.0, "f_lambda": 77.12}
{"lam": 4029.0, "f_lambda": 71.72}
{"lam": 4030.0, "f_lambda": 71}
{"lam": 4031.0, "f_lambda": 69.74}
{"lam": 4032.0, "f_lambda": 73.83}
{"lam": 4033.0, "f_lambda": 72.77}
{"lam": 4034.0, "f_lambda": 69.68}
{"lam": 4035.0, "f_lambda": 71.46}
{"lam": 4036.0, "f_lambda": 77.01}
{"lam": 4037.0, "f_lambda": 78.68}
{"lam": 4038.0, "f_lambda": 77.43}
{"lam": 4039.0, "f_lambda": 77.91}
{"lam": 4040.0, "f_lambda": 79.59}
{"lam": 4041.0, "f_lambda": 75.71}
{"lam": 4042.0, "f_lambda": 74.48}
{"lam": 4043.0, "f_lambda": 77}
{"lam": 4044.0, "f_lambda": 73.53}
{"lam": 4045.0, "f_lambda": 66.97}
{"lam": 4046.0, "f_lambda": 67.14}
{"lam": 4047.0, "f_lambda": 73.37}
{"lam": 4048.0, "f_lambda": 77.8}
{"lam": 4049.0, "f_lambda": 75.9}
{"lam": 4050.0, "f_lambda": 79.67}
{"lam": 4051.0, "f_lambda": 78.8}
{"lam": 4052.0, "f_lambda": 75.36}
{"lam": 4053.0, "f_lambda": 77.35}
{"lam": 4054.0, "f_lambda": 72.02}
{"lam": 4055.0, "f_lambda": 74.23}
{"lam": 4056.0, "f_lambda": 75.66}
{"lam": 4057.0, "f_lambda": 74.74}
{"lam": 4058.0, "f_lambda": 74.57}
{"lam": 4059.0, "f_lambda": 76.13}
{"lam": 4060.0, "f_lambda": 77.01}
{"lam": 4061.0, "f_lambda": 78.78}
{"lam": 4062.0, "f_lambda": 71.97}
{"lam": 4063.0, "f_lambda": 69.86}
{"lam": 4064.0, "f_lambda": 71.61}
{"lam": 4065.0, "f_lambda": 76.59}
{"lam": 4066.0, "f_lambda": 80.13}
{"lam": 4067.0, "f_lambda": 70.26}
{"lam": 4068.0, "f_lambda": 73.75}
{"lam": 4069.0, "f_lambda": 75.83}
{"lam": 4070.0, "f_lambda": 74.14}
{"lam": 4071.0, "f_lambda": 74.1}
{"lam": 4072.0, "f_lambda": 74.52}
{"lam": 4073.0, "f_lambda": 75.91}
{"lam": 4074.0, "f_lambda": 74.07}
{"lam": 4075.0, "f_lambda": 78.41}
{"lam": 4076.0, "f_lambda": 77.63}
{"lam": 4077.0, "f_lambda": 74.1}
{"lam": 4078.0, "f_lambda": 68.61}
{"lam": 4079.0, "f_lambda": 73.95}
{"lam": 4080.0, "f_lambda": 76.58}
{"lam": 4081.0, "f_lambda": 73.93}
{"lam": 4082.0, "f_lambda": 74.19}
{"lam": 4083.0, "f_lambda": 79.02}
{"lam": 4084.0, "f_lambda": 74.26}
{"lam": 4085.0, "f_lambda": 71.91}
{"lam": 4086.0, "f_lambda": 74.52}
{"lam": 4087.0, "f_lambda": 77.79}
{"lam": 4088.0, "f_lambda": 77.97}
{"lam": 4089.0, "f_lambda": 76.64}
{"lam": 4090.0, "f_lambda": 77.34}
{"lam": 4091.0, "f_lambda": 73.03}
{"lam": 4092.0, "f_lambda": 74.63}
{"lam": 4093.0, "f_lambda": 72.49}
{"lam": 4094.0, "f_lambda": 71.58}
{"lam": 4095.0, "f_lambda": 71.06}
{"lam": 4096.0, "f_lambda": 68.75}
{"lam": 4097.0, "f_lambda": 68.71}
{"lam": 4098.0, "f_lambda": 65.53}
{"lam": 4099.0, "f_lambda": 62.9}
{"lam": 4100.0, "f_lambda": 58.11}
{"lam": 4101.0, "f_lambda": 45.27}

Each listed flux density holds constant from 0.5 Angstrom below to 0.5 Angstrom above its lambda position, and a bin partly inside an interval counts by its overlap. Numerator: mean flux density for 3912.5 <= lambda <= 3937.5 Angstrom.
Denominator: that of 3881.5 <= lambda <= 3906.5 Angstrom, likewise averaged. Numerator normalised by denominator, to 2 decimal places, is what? 0.89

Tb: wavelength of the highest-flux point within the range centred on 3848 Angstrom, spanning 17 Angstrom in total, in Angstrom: 3854.0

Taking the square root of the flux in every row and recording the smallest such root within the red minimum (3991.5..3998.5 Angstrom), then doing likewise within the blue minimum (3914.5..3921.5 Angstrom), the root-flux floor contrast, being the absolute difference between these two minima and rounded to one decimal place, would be 0.4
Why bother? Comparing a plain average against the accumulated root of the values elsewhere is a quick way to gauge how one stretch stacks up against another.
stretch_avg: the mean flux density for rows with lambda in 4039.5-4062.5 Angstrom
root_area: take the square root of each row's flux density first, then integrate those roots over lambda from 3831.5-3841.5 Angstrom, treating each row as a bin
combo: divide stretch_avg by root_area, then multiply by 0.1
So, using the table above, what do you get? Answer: 0.105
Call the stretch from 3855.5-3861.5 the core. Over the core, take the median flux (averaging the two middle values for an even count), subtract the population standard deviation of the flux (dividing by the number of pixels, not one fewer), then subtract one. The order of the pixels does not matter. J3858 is 67.3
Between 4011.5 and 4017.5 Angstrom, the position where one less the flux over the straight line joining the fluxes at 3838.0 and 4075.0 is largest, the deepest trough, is 4012.0 Angstrom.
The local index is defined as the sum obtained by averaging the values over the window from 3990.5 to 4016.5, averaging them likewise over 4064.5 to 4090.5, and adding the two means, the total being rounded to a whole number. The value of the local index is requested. 151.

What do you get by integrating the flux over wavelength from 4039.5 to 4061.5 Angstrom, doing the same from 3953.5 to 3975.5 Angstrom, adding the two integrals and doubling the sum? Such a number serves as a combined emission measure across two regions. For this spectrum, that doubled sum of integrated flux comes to 5707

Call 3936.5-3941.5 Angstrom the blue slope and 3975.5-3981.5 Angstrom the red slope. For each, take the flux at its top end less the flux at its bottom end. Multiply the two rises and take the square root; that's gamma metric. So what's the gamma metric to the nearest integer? 10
